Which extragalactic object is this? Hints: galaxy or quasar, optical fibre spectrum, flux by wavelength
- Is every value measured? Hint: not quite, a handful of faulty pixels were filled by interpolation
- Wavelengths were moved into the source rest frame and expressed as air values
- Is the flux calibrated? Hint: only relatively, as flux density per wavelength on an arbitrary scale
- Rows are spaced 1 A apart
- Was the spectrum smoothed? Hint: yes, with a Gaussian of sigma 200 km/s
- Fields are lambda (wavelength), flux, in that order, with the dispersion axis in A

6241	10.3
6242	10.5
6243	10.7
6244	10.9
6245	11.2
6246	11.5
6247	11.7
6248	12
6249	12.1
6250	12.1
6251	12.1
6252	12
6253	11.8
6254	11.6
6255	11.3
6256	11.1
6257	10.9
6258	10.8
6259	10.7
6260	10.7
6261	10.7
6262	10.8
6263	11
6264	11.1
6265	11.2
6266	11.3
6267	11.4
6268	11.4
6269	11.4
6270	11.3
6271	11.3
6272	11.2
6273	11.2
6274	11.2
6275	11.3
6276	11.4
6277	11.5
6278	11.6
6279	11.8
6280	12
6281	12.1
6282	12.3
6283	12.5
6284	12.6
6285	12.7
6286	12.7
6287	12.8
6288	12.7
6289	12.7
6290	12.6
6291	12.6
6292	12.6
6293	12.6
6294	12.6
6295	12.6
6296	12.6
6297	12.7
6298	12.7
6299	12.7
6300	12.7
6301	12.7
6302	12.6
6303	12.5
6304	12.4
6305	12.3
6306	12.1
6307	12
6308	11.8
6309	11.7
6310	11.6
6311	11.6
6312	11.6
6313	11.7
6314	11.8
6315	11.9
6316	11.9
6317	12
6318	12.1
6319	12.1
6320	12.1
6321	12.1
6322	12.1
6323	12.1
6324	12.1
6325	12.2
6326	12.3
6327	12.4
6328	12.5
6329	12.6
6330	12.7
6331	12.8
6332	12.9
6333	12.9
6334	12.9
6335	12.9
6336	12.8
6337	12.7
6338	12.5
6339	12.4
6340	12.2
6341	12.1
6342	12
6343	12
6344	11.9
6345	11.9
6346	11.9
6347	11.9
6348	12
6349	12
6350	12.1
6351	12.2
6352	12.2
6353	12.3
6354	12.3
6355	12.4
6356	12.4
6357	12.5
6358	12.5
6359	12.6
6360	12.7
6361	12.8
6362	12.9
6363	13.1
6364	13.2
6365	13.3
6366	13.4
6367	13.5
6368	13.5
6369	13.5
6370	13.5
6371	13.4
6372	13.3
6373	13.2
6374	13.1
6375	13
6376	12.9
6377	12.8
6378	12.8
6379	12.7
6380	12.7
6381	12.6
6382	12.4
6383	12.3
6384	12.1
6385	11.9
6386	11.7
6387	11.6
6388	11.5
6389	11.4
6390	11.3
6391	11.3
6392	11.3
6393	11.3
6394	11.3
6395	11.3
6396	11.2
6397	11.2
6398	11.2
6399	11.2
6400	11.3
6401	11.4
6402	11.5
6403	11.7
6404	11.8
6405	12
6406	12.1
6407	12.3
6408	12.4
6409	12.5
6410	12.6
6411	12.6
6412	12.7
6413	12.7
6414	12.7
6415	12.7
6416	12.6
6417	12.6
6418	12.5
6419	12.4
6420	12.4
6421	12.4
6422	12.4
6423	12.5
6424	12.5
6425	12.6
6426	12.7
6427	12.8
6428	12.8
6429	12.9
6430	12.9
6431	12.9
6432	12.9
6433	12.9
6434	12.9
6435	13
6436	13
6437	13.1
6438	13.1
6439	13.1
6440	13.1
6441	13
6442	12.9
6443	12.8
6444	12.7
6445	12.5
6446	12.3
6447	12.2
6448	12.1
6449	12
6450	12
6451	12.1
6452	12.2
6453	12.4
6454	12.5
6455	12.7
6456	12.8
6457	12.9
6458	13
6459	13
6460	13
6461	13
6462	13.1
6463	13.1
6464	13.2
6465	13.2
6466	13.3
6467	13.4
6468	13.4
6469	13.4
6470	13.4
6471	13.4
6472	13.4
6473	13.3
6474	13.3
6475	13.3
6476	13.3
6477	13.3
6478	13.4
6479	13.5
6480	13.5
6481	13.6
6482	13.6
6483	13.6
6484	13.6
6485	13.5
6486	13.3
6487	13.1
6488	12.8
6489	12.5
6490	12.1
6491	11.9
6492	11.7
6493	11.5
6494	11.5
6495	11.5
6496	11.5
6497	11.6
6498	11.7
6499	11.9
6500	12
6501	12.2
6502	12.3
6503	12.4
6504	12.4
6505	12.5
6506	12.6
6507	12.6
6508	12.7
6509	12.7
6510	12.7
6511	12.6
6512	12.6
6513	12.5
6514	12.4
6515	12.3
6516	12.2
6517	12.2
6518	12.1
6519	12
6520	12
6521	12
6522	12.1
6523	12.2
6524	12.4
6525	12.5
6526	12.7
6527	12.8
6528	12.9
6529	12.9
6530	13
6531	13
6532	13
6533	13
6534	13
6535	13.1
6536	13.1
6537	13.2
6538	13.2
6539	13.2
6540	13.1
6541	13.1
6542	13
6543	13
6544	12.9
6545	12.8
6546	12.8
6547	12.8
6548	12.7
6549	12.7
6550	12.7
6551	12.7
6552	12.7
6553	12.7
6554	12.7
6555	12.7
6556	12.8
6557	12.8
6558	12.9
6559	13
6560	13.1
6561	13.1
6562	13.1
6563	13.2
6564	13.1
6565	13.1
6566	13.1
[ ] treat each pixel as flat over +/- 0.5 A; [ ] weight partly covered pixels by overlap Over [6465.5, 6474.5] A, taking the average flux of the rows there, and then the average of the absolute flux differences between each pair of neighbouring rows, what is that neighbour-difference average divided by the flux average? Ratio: 0.002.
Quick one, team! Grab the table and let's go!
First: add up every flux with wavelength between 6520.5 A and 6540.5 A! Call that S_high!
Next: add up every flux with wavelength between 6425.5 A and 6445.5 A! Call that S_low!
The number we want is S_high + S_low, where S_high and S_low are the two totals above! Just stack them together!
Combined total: 514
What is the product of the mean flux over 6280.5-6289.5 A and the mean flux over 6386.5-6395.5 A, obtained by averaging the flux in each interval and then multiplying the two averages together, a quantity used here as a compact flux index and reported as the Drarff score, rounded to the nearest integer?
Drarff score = 143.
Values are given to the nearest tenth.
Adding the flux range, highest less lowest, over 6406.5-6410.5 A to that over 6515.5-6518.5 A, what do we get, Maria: 0.4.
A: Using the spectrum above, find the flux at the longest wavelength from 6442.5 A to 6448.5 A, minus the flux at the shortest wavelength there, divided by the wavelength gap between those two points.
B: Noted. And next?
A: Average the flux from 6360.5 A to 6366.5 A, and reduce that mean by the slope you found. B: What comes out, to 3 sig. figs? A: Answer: 13.3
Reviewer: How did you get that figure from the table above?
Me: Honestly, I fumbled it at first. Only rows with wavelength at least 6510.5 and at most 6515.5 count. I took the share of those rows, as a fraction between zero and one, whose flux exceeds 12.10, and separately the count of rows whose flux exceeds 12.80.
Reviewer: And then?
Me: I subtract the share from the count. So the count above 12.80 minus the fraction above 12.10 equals -1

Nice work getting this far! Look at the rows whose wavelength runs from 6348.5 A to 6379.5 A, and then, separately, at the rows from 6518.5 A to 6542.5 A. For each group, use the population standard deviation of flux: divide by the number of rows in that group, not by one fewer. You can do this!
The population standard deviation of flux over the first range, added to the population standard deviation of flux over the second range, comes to 0.88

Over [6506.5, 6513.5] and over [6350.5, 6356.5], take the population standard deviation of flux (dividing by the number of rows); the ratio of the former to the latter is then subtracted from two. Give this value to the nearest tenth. 1.1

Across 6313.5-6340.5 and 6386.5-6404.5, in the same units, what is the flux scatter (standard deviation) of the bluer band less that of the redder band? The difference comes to 0.18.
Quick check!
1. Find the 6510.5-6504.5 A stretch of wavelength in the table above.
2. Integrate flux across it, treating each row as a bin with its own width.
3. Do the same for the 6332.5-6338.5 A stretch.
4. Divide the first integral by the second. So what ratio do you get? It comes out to 0.99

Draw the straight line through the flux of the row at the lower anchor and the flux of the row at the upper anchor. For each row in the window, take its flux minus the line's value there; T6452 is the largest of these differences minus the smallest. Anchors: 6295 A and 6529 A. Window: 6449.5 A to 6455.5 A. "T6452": 0.69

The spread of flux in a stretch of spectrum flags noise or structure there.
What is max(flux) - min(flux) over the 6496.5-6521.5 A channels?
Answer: 1.1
